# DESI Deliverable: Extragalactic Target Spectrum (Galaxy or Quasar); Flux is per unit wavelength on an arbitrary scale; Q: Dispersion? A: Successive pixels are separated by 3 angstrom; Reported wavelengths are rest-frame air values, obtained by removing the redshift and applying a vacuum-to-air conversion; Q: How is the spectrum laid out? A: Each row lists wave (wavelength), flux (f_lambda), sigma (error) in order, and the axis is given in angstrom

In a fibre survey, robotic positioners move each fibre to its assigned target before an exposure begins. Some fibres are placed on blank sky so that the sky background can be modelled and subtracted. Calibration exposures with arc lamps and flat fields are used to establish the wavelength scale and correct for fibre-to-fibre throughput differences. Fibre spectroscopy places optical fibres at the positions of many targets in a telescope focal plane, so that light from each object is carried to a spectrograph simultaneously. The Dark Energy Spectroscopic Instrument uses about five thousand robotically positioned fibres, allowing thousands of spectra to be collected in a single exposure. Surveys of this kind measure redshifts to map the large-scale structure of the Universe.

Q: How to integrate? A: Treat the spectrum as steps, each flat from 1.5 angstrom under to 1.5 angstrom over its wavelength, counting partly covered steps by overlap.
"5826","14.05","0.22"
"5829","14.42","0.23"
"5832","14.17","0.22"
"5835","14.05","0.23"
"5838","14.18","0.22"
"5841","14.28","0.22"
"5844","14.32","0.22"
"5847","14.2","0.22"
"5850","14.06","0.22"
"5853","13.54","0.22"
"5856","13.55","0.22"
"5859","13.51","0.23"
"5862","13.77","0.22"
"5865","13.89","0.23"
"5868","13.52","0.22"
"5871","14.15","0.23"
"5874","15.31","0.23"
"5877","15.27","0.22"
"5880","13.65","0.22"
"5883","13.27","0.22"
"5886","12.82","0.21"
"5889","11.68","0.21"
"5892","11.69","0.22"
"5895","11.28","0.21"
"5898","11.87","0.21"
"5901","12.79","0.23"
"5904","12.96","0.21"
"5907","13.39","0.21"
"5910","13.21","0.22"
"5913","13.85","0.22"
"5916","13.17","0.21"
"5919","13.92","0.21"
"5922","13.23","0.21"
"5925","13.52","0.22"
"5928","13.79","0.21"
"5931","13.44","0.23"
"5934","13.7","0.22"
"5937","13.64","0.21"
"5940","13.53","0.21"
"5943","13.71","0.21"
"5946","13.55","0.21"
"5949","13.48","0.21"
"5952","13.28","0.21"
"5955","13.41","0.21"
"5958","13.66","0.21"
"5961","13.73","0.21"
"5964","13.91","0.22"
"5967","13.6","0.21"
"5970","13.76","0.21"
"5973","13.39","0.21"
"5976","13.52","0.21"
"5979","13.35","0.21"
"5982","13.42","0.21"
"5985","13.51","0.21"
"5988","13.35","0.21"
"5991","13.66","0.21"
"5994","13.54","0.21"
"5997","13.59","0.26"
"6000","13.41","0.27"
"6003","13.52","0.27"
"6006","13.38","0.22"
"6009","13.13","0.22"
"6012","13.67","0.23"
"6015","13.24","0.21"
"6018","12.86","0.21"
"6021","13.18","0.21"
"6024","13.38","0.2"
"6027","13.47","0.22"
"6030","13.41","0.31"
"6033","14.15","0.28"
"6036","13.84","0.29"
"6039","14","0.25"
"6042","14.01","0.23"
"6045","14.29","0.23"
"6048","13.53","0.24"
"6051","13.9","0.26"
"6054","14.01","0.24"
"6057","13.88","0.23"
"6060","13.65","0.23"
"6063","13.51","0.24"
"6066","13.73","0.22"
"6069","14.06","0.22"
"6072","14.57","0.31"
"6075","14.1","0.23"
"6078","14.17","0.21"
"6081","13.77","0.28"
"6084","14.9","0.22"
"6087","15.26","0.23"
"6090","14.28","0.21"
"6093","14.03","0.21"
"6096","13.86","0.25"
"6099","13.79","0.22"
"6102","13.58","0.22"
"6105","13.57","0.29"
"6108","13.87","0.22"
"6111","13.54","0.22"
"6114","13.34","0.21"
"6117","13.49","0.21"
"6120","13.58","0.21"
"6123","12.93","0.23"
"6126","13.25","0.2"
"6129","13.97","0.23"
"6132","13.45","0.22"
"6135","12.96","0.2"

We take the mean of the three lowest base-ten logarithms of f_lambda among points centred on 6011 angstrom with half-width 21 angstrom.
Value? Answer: 1.12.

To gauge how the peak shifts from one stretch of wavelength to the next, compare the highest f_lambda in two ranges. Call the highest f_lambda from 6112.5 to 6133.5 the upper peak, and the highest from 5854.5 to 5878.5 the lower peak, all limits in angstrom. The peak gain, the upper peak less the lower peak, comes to -1.3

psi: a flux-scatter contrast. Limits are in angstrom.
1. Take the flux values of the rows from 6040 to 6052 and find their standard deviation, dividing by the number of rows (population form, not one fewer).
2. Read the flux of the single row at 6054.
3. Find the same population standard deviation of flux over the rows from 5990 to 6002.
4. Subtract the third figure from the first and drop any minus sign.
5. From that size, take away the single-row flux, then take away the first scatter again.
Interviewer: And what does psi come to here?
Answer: -14.10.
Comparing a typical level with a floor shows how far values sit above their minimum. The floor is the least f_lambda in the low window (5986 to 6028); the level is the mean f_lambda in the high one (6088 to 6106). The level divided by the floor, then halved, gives 0.54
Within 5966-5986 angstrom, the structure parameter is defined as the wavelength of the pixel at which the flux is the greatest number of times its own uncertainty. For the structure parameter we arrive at 5970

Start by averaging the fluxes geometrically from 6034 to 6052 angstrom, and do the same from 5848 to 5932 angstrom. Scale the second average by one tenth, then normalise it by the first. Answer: 0.096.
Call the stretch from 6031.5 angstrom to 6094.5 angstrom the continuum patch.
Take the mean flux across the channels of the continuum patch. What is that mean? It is 14.1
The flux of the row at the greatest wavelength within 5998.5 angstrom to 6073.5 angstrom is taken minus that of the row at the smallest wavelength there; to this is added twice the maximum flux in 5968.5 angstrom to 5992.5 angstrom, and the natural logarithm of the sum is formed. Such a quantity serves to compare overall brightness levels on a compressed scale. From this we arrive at 3.36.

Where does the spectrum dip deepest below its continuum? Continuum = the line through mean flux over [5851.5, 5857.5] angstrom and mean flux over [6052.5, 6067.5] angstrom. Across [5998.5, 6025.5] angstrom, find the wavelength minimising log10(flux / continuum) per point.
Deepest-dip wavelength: 6018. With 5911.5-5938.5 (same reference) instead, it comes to 5916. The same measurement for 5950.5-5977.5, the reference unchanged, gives 5952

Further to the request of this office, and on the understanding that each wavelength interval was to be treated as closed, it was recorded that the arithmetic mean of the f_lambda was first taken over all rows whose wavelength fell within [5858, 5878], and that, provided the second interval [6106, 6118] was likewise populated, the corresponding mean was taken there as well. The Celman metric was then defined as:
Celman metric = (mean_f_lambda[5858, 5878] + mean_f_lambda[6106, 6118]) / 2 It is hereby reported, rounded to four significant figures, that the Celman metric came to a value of 13.88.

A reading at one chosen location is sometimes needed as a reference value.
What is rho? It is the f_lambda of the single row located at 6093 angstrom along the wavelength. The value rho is 14.03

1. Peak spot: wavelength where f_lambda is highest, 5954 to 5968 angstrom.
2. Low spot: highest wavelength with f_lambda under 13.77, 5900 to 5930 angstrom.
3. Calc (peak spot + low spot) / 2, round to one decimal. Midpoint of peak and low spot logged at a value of 5944.5 angstrom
